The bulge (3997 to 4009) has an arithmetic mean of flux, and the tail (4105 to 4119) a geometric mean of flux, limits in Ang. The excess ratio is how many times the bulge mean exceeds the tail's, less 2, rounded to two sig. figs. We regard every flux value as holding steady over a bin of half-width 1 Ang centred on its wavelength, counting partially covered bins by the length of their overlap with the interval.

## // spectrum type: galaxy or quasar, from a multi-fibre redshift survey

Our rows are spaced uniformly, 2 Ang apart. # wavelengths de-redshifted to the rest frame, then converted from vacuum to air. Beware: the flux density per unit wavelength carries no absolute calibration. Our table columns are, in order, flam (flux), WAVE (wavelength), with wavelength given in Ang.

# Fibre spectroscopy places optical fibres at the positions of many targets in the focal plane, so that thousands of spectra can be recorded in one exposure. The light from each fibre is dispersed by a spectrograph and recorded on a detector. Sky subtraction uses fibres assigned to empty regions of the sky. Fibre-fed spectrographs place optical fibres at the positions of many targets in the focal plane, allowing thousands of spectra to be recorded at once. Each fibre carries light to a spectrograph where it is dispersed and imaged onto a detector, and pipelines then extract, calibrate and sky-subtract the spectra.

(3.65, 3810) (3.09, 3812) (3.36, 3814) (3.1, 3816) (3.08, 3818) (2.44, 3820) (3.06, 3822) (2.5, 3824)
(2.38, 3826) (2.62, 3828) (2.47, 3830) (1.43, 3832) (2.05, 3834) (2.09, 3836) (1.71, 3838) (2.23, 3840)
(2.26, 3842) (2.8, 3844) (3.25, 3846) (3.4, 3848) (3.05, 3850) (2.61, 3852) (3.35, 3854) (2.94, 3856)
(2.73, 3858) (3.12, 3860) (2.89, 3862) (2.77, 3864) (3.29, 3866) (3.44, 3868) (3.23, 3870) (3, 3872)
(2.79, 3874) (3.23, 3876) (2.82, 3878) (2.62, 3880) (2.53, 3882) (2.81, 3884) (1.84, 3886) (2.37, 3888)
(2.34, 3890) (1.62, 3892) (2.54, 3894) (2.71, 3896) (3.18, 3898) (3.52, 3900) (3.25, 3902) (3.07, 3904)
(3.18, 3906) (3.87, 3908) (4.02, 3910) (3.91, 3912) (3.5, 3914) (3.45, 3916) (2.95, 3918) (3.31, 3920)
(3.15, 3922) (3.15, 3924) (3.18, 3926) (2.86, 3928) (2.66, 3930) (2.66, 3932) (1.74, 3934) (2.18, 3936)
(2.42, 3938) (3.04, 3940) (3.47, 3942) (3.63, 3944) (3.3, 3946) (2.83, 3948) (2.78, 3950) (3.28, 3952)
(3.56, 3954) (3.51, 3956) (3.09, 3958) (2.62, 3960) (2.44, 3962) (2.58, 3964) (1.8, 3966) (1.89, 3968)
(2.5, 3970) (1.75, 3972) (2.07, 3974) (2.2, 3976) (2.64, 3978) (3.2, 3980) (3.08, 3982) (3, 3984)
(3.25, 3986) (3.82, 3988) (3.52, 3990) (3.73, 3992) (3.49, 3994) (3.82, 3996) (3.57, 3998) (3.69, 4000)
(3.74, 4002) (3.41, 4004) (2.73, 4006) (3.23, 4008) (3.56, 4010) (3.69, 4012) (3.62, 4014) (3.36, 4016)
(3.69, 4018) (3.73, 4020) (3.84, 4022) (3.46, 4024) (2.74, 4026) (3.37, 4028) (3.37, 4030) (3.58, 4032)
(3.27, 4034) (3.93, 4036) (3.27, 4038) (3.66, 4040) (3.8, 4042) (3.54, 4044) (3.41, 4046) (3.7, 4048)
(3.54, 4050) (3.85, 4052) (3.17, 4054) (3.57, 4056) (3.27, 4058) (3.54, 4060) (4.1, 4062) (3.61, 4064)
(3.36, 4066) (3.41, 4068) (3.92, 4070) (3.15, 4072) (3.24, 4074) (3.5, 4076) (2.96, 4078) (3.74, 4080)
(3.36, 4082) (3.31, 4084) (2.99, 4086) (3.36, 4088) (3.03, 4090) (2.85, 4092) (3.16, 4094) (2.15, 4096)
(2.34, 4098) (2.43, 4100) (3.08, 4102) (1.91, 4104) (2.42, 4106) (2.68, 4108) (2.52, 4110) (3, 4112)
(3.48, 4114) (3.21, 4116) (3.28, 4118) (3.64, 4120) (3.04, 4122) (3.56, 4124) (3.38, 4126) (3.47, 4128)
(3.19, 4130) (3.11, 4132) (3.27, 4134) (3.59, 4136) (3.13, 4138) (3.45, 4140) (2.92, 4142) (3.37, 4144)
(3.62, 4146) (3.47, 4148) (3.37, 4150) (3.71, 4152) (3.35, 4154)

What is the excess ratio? -0.84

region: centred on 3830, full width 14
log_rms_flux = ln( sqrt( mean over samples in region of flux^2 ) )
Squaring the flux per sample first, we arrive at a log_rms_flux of 0.81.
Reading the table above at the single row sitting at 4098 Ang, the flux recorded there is 2.34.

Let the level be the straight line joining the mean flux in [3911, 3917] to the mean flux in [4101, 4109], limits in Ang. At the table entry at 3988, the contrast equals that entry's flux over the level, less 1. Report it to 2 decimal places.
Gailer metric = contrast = 0.20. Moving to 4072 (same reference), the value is 0.16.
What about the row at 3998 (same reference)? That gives 0.14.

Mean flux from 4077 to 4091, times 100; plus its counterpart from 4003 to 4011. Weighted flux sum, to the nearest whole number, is 328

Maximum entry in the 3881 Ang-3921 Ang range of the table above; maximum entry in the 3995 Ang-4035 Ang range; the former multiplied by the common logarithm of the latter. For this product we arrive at 2.35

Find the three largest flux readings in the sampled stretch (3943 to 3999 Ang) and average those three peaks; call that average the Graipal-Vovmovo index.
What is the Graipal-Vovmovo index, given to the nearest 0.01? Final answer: 3.79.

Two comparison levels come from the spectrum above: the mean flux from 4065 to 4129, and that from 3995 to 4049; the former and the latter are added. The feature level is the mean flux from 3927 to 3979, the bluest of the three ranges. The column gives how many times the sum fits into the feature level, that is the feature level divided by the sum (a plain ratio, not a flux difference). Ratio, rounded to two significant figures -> 0.40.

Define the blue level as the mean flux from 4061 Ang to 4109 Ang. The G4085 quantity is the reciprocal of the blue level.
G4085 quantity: 0.324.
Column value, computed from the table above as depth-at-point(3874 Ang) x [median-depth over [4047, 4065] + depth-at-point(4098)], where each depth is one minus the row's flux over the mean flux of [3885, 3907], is 0.01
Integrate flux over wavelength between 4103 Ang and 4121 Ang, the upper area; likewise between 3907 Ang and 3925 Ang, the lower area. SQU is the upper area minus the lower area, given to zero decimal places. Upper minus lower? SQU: -10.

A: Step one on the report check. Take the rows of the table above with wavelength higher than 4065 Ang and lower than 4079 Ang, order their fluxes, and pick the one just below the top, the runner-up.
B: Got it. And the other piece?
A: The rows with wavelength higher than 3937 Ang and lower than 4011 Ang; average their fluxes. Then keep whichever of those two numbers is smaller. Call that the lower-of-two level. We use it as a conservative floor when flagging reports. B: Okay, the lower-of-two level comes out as 3.03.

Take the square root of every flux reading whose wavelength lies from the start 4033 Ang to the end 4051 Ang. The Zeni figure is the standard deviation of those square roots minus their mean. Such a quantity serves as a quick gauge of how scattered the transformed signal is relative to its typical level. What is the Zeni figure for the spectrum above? -1.83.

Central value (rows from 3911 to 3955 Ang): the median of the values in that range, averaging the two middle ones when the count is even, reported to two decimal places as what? 3.15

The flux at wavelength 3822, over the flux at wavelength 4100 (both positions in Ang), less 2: -0.7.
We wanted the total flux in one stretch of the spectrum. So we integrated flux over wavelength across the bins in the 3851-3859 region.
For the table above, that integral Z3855 23.3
